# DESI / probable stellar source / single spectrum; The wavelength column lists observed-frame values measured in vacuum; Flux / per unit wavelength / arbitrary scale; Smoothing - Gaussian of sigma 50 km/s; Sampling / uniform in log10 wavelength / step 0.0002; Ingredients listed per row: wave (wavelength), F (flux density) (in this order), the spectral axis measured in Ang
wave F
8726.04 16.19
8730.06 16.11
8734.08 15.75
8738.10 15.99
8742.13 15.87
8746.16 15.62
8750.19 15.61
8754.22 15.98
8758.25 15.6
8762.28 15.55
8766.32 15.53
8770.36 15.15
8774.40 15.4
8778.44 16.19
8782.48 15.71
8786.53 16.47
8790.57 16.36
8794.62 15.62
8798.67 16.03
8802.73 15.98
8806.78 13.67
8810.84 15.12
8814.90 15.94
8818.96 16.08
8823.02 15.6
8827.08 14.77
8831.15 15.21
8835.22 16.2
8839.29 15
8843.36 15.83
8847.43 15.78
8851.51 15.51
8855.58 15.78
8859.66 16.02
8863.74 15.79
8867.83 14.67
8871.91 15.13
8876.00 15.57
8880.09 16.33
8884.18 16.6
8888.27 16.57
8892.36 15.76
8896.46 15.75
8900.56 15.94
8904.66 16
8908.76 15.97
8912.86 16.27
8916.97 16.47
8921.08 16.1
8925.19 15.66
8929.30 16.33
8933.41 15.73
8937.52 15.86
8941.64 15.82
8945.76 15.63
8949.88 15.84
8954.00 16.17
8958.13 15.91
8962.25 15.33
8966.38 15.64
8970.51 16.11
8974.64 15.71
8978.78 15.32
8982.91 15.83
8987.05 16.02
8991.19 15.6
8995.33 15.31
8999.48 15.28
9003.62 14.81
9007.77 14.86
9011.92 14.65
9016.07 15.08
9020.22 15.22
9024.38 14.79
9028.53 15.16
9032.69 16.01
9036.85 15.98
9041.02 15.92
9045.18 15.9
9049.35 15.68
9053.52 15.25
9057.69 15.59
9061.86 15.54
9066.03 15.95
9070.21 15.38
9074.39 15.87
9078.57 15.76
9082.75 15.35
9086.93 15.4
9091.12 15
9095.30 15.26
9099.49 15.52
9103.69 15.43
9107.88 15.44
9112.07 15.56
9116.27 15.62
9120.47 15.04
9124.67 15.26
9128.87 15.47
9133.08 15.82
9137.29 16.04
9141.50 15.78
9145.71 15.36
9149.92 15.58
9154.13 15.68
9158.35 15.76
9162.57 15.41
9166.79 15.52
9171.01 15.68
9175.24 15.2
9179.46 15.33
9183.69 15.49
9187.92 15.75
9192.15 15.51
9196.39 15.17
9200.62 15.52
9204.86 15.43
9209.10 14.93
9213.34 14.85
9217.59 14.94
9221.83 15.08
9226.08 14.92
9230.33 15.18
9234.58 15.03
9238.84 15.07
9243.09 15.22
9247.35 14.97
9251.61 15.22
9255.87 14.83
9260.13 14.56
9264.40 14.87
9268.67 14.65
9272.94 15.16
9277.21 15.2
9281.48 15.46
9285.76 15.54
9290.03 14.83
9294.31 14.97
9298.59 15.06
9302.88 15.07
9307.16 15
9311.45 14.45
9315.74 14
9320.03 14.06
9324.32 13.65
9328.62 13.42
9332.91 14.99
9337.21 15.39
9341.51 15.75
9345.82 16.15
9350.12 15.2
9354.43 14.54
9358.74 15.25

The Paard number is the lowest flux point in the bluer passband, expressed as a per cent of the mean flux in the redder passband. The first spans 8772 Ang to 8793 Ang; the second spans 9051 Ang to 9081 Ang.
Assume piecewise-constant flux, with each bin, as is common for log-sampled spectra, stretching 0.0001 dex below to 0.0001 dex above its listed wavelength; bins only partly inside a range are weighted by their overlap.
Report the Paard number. 99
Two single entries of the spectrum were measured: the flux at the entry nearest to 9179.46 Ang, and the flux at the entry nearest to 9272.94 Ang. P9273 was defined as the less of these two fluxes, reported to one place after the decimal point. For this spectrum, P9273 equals 15.2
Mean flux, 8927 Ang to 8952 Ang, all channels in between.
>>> 15.9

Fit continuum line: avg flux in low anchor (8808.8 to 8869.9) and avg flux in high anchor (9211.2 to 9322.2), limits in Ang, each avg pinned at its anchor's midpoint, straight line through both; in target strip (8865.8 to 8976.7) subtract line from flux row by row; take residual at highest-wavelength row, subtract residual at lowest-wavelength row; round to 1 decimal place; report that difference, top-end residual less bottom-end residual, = 1.2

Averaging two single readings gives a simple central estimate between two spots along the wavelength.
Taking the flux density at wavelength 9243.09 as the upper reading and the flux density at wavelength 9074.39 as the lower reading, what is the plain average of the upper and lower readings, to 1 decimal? 15.5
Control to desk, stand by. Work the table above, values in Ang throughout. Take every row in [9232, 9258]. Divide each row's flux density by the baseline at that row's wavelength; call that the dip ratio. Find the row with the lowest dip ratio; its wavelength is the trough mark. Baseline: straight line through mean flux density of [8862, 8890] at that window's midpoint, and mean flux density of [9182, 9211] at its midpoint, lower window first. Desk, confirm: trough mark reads 9255.87 Ang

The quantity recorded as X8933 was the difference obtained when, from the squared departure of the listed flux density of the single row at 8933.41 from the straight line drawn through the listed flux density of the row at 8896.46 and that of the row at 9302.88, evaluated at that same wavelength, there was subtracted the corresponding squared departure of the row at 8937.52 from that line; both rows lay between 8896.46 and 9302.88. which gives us 0.0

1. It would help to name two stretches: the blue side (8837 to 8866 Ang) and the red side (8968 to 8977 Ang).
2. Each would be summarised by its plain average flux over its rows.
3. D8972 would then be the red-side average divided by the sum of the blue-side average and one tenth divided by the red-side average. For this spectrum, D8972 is 1.01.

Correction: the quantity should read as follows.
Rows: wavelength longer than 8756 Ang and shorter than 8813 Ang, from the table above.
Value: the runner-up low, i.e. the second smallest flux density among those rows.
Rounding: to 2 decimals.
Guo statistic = 15.12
